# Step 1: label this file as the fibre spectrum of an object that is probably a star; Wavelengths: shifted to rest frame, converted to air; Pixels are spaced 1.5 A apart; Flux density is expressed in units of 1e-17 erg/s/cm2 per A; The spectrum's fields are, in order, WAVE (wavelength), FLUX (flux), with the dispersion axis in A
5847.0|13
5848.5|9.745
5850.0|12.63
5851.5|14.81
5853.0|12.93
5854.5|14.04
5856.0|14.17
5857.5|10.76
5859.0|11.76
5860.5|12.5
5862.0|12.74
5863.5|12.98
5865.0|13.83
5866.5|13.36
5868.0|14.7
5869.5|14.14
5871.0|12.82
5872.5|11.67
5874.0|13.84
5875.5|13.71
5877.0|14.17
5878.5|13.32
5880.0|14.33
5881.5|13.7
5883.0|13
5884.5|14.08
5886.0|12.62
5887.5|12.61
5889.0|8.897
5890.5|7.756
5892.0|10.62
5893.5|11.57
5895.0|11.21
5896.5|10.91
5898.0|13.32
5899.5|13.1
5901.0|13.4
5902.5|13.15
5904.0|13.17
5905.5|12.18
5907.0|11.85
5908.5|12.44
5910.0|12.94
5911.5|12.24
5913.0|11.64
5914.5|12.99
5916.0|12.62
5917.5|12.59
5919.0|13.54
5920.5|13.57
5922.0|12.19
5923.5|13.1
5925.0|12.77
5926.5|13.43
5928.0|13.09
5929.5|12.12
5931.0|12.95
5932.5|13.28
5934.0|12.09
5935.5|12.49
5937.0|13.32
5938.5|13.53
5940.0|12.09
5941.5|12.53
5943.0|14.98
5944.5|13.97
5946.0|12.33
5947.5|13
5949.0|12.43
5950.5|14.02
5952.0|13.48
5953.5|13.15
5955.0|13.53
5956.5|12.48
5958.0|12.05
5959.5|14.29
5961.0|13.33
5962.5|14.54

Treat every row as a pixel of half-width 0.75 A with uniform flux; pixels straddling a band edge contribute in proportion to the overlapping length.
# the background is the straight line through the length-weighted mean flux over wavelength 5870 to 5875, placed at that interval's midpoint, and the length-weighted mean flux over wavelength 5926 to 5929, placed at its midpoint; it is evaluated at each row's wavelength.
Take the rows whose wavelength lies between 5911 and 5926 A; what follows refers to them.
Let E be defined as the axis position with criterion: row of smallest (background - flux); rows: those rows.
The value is 5920.5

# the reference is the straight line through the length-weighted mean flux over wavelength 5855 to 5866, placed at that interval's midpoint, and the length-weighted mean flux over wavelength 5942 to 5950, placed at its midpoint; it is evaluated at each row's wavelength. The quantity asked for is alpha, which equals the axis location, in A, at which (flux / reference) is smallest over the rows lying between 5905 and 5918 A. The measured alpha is 5913.0 A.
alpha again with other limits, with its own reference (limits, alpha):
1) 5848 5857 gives 5848.5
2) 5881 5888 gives 5887.5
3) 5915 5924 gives 5922.0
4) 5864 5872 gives 5871.0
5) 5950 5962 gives 5958.0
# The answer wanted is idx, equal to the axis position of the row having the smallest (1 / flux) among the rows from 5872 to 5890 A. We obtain 5880.0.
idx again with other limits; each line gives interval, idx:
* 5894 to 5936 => 5920.5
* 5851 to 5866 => 5851.5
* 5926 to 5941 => 5938.5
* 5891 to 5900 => 5898.0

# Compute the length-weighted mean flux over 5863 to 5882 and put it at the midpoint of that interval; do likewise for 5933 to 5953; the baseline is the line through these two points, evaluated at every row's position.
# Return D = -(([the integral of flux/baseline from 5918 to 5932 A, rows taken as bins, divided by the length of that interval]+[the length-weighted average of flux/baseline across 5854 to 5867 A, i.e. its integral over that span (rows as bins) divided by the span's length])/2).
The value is -0.96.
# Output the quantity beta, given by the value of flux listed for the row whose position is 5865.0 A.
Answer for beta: 13.83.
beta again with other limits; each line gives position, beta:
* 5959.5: 14.29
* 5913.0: 11.64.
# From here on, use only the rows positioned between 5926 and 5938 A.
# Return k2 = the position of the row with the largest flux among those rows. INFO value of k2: 5926.5 A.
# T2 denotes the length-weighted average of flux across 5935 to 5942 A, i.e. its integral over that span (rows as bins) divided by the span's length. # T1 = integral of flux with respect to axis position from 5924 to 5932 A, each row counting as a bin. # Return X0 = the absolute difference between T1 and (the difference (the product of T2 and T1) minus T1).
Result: 1115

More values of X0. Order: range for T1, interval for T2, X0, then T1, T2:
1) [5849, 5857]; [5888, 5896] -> 877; 108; 10.12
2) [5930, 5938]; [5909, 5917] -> 1076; 103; 12.49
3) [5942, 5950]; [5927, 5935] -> 1144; 107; 12.72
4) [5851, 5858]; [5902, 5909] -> 987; 94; 12.54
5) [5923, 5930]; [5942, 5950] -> 1026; 90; 13.34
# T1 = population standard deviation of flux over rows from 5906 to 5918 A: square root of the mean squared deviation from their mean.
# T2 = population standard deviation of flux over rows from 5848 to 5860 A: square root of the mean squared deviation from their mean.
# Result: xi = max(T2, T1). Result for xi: 1.6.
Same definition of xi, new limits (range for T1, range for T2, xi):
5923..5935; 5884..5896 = 1.9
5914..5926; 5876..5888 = 0.6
